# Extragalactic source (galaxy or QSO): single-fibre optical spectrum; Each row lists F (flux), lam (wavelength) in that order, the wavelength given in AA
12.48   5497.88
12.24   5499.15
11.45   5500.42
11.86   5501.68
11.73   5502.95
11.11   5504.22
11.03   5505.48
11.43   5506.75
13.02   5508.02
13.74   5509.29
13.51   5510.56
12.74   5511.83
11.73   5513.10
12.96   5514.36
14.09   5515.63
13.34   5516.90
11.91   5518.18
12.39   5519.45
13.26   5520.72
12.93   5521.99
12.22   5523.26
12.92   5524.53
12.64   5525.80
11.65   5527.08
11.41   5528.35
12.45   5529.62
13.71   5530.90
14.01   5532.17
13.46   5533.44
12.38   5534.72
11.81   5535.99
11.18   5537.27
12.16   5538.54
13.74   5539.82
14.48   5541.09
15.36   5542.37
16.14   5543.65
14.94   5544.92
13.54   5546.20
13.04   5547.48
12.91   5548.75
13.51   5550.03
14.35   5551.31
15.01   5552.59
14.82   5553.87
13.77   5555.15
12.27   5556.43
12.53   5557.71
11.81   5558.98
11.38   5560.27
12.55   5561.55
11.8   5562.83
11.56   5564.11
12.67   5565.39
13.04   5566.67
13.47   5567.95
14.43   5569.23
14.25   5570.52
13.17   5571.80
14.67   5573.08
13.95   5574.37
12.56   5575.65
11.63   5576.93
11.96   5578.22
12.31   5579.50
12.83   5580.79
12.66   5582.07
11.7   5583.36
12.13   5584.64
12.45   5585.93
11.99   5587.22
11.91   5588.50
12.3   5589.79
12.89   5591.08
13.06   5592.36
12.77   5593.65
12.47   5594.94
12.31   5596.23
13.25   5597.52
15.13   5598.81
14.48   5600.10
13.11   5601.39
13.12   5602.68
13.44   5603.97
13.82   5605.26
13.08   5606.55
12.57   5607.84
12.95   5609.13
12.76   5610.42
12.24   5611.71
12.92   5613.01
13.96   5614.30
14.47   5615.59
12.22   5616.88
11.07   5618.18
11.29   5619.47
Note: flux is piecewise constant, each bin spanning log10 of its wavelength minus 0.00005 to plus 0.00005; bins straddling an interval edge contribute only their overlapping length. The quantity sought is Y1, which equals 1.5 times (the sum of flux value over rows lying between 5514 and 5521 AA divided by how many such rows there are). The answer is 19.5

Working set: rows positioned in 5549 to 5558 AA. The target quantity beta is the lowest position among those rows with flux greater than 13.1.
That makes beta 5550.03 AA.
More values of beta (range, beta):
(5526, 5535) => 5530.90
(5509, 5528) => 5509.29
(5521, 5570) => 5530.90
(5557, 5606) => 5567.95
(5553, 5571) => 5553.87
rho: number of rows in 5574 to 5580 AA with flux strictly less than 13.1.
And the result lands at 4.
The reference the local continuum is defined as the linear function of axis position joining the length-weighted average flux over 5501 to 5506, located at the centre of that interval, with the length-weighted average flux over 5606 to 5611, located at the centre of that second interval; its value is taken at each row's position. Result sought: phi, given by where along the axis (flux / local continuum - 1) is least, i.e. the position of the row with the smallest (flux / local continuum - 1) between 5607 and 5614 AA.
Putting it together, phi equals 5611.71 AA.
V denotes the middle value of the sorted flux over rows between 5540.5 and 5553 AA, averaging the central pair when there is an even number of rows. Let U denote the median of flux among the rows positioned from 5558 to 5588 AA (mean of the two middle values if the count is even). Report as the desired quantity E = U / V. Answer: 0.87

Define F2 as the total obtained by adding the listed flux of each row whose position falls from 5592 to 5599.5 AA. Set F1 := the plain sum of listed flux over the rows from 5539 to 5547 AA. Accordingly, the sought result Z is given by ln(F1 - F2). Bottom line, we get 2.2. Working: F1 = 88.2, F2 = 79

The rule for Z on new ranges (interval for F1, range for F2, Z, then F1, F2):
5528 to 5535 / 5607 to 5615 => -3.9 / 77.4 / 77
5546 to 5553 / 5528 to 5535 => 1.6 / 82.4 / 77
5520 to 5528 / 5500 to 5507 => 1.9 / 75.6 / 69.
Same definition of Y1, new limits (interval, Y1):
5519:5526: 19.1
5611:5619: 19.2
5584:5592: 18.4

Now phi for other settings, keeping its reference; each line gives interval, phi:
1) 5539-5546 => 5539.82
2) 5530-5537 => 5535.99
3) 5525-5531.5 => 5528.35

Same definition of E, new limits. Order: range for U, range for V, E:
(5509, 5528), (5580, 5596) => 1.04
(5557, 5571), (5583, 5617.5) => 0.97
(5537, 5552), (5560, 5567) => 1.12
